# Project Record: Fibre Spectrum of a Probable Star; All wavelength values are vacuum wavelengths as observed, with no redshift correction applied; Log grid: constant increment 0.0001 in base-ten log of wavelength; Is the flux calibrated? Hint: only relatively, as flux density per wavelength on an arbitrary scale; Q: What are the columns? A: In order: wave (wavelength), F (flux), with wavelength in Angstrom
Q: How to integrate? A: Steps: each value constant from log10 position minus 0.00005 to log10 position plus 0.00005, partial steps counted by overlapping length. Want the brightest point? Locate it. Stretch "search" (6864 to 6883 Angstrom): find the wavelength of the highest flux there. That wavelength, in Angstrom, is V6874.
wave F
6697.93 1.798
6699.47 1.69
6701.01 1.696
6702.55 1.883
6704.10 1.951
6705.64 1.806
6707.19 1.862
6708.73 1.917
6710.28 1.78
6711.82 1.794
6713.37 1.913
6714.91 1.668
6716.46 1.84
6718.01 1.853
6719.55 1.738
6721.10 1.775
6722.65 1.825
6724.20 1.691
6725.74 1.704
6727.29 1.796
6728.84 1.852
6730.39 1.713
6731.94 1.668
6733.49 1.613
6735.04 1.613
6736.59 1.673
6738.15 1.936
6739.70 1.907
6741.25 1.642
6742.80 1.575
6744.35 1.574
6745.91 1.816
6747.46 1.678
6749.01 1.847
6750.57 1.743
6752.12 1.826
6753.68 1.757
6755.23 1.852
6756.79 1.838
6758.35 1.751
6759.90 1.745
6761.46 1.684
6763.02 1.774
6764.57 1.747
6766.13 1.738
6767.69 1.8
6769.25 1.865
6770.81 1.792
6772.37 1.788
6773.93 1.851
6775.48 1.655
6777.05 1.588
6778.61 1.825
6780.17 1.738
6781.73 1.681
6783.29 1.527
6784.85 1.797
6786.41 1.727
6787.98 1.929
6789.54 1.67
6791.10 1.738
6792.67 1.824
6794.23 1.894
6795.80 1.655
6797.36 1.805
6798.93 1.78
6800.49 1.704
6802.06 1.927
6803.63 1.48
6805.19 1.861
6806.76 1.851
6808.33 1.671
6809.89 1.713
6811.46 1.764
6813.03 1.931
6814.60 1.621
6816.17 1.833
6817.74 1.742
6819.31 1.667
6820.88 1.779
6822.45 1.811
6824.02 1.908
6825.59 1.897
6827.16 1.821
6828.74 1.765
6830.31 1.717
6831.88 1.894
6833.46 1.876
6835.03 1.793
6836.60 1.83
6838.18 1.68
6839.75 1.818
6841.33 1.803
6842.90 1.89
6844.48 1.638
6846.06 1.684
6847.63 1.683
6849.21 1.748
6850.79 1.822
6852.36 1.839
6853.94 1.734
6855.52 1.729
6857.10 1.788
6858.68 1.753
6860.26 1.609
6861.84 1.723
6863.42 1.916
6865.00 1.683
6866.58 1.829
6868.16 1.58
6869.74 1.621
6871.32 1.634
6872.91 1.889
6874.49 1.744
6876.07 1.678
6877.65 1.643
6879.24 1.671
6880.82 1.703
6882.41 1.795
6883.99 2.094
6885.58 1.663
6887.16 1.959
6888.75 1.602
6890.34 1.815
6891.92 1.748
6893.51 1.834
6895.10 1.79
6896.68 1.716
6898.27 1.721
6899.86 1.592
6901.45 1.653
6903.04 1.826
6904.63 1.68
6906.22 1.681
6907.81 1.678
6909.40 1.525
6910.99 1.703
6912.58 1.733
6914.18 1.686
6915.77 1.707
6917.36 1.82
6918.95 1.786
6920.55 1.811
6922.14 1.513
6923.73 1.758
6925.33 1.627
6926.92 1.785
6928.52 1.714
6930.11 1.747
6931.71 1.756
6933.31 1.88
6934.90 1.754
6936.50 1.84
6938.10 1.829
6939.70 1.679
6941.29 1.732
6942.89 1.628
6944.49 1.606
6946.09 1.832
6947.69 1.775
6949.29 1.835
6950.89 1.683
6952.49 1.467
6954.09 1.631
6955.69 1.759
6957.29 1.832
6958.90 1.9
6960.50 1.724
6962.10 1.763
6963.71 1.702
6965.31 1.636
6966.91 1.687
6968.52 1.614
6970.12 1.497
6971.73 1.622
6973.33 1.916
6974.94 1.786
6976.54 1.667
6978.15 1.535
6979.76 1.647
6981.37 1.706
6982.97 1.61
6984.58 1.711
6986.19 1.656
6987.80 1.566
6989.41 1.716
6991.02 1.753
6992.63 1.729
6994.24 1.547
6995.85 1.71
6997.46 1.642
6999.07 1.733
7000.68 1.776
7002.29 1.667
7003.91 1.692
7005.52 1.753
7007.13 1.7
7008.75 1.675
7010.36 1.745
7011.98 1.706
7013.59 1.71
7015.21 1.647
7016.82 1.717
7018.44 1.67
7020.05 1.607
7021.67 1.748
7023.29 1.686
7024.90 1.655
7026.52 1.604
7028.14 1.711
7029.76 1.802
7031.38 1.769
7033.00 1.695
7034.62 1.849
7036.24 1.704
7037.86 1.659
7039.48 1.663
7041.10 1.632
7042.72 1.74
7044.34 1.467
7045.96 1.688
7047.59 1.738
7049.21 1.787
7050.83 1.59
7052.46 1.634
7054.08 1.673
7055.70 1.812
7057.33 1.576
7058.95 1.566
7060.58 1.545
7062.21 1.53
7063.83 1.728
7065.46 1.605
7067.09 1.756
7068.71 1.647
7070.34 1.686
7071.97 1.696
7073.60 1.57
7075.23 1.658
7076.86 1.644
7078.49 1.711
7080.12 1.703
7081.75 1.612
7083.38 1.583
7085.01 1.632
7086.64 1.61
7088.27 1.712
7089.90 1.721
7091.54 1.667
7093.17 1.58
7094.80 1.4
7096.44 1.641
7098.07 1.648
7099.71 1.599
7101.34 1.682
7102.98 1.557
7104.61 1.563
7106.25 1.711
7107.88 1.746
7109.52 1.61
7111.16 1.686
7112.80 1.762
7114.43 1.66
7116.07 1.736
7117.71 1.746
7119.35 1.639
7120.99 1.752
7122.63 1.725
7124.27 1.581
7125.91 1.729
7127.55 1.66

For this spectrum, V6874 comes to 6872.91 Angstrom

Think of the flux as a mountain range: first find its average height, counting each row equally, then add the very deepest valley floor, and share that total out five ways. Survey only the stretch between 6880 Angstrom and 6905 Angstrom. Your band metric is 0.671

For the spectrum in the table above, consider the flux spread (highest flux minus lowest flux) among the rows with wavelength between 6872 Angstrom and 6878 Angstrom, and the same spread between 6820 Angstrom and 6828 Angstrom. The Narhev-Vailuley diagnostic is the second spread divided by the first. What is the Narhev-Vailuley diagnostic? 0.52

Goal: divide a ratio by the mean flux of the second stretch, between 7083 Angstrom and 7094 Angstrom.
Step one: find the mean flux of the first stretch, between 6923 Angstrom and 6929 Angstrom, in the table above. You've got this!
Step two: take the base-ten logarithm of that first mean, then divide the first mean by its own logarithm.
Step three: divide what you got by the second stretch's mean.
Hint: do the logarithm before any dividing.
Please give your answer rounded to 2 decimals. 4.44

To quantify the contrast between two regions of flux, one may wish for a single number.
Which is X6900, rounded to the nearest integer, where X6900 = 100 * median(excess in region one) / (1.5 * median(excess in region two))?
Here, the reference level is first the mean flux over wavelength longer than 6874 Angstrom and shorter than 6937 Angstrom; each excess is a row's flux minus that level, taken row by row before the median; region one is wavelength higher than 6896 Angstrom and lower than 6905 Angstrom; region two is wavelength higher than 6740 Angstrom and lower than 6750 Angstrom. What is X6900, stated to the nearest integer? 33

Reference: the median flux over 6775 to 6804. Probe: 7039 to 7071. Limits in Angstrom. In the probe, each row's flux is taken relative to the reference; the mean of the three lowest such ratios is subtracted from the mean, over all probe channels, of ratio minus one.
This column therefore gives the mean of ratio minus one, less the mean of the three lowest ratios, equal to -0.920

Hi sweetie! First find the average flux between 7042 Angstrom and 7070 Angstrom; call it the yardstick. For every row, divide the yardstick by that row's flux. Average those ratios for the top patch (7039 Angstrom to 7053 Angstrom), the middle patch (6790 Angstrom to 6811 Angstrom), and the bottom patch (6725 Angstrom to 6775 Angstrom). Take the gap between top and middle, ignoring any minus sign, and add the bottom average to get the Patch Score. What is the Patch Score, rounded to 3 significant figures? 1.00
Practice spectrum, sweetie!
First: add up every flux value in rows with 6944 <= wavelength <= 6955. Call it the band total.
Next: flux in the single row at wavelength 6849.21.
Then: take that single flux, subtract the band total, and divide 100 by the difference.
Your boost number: -9.9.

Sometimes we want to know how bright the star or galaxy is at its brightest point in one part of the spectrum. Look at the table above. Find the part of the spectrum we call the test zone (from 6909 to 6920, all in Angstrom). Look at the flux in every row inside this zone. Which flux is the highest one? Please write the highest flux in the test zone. 1.82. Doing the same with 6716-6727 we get 1.853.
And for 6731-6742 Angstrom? 1.936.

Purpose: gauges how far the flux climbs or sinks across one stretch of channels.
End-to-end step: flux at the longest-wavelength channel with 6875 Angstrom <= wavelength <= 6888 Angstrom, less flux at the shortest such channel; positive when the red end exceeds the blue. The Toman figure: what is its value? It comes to 0.281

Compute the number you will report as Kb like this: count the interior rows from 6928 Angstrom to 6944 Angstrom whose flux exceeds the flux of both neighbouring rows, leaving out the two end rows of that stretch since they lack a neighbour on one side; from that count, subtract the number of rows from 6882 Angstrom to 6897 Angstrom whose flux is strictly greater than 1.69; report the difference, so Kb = -5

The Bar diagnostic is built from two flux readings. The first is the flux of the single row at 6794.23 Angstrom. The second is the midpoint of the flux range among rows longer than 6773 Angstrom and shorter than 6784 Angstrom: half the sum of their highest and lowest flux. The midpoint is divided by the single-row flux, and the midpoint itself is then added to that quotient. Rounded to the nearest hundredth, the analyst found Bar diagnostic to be 2.58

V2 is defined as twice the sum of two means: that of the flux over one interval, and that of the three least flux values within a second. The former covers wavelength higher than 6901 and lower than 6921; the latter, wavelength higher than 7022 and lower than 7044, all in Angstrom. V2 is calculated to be 6.69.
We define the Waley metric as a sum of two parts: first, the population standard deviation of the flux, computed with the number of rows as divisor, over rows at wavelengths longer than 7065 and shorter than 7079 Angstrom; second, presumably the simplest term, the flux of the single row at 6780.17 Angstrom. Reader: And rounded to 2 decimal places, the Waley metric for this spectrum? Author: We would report 1.79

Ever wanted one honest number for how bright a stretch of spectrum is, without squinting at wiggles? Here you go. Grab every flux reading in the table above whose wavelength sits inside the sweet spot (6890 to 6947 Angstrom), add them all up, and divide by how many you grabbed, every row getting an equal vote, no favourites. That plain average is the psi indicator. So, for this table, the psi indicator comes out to 1.727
